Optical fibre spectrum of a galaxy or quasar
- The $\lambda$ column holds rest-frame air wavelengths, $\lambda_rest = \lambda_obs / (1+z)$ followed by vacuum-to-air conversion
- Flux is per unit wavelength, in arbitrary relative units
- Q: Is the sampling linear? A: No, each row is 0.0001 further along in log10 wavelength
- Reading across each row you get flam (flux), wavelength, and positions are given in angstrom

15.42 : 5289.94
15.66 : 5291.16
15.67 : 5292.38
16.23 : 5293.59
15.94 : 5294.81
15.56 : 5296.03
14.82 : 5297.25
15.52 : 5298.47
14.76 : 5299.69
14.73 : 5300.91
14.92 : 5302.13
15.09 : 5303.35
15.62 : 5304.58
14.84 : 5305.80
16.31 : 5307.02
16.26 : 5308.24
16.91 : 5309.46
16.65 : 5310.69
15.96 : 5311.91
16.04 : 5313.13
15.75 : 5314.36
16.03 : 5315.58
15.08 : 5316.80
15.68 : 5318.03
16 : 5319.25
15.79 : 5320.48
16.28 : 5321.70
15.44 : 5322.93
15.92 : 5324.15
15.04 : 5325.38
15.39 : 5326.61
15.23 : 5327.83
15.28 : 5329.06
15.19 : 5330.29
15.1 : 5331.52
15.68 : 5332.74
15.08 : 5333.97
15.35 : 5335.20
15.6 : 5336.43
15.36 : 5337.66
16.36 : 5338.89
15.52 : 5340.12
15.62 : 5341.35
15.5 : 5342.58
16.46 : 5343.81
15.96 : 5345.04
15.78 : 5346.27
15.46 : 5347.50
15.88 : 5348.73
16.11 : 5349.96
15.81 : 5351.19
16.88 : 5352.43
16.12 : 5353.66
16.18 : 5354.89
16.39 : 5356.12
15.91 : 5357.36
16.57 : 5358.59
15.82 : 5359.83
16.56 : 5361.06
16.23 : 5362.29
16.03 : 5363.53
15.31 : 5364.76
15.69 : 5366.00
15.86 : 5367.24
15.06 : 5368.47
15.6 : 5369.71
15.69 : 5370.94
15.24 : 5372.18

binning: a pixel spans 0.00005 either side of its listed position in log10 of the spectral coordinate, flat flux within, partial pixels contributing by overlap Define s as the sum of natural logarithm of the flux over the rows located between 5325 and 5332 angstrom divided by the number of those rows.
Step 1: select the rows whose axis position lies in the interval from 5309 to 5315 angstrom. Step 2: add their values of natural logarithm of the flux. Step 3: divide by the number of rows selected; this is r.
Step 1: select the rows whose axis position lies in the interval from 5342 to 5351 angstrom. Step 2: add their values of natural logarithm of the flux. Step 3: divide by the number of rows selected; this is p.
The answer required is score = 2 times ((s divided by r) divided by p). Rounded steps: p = 2.76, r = 2.79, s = 2.72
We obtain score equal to 0.706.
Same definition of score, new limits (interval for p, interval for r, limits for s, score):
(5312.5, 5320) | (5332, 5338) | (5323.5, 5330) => 0.725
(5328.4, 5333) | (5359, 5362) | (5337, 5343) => 0.724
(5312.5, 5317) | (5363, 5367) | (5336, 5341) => 0.726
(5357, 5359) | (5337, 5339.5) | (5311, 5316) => 0.719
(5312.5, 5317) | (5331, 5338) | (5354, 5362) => 0.741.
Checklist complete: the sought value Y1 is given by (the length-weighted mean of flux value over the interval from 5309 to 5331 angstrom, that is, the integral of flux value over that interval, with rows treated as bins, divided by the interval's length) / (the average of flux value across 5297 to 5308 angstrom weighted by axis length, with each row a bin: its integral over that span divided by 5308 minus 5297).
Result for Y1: 1.03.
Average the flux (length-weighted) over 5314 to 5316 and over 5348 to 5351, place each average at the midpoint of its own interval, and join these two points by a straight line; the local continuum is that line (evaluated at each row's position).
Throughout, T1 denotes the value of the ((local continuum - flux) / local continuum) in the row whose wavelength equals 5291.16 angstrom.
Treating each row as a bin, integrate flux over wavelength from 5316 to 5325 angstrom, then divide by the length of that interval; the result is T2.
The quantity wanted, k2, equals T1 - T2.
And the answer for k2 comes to -15.7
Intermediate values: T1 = 0.014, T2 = 15.7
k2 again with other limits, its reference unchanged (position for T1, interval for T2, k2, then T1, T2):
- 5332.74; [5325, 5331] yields -15.2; 0.017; 15.2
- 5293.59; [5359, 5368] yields -16.0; -0.021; 15.9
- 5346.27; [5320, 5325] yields -15.8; 0.012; 15.8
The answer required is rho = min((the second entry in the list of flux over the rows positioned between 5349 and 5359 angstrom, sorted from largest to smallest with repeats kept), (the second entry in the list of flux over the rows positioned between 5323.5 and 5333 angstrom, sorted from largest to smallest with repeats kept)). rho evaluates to 15.7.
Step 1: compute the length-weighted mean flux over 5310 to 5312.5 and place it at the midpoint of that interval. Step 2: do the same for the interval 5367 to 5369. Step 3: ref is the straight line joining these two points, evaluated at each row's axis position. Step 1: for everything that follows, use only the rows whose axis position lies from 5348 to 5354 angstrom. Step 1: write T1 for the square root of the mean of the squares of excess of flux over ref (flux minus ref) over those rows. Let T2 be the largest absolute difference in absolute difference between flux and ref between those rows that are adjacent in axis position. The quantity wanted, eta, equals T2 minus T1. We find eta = 0.5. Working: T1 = 0.61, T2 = 1.1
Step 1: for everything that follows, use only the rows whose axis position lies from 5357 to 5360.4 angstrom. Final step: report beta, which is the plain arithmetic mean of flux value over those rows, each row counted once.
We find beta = 16.1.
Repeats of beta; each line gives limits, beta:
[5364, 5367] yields 15.5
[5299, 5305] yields 15.0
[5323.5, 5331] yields 15.3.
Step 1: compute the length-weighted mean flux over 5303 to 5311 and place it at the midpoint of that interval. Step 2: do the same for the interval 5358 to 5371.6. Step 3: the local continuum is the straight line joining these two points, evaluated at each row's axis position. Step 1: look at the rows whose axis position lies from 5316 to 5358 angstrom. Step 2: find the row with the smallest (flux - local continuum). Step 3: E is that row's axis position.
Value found 5325.38 angstrom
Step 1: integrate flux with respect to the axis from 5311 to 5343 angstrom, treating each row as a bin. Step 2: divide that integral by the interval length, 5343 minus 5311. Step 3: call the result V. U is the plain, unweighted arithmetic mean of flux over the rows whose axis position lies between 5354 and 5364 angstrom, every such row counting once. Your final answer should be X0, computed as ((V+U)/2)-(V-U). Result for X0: 16.5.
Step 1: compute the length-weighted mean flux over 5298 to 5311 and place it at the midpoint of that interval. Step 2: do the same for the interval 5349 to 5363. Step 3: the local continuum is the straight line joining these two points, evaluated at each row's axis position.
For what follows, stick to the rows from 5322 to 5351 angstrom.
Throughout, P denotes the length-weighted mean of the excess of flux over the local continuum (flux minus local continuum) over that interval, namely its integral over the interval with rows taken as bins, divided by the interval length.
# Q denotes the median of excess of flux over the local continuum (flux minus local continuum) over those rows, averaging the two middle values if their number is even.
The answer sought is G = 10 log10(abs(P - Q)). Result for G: -11.3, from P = -0.39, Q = -0.46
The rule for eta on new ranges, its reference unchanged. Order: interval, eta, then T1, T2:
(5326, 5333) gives -0.1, 0.74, 0.6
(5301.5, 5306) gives -0.6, 1.32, 0.8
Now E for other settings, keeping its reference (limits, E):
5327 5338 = 5333.97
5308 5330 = 5325.38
